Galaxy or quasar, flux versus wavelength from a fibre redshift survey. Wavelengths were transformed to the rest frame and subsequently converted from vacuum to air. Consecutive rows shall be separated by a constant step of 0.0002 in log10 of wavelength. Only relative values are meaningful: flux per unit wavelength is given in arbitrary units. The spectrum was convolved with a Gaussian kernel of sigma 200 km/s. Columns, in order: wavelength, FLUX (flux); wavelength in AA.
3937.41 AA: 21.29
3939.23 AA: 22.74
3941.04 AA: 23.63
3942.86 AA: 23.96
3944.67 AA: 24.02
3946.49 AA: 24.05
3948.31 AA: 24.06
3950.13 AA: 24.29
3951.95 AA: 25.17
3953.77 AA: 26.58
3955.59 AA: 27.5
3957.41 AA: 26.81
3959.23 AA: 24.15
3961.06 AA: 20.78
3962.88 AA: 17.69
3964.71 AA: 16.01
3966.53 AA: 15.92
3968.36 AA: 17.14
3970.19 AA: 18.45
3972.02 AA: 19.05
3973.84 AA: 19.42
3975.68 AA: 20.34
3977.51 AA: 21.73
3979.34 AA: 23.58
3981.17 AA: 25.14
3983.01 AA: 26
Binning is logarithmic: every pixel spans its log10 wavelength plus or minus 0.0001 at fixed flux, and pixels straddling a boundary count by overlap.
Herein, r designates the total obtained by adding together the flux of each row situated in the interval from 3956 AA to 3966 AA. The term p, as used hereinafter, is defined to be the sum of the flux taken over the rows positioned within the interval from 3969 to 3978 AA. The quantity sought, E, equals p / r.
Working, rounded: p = 99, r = 105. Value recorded 0.9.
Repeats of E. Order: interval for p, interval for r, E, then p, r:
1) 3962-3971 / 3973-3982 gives 0.8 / 85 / 110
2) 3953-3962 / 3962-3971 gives 1.5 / 126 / 85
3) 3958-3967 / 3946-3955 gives 0.8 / 95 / 124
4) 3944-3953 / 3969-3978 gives 1.2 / 122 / 99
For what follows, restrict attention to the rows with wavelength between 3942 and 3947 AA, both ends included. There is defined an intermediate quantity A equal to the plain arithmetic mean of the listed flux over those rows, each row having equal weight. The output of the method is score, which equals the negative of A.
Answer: -24.0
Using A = 24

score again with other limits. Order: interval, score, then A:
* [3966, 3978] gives -18.9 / 19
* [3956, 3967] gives -20.2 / 20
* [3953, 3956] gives -27.0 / 27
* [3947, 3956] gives -25.5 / 26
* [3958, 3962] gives -22.5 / 22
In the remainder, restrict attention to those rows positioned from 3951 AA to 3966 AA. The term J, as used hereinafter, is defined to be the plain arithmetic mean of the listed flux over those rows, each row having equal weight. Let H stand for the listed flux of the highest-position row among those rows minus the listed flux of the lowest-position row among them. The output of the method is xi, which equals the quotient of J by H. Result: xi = -3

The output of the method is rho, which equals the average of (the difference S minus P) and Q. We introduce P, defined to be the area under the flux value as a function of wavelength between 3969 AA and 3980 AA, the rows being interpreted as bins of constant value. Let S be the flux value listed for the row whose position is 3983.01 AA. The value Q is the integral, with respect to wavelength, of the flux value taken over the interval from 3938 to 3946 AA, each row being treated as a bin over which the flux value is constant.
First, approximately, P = 223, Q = 188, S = 26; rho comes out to -4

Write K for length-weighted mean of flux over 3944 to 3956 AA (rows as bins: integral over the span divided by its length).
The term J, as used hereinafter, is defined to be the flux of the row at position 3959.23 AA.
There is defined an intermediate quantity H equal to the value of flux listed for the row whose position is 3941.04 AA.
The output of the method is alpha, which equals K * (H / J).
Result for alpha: 24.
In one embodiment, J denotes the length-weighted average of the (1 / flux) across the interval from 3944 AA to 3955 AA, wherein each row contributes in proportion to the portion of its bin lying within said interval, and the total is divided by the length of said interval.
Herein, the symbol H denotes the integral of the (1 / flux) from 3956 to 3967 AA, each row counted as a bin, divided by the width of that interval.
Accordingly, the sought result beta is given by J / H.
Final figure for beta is 0.80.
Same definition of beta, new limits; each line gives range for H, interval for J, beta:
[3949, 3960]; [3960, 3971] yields 1.46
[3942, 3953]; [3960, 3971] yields 1.38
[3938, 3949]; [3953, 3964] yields 1.03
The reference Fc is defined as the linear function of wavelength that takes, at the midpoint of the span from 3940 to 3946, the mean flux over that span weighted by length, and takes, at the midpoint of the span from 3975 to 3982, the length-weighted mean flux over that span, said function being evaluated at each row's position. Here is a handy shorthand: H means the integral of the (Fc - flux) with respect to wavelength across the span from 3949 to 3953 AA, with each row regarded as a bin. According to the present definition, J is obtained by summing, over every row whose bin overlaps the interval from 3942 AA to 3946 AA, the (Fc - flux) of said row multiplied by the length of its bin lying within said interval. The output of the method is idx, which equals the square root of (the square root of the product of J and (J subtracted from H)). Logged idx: 1.3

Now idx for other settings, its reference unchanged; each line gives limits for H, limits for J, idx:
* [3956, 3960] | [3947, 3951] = 2.0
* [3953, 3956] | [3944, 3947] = 1.6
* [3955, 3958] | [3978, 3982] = 2.4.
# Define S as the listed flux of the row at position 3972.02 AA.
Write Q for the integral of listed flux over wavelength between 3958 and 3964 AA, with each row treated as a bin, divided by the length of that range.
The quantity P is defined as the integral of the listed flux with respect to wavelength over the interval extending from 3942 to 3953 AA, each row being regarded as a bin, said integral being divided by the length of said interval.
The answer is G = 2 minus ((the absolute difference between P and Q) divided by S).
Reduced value 1.83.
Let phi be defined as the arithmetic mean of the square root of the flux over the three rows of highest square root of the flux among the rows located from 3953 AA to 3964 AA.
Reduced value 5.2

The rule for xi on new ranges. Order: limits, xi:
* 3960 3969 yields -5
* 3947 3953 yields 22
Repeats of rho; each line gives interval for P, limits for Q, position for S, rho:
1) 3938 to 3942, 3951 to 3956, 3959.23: 32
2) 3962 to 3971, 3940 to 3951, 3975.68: 66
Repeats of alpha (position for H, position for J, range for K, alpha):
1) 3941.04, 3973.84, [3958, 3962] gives 28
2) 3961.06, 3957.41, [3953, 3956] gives 21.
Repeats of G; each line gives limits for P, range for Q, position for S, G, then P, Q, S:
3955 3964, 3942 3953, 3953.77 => 1.95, 23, 24.3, 26.58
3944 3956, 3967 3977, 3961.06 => 1.70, 25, 18.9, 20.78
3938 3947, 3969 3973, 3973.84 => 1.75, 24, 18.7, 19.42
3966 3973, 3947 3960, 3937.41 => 1.64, 18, 25.5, 21.29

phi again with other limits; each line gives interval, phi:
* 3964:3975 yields 4.4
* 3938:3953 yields 5.0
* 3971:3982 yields 4.8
